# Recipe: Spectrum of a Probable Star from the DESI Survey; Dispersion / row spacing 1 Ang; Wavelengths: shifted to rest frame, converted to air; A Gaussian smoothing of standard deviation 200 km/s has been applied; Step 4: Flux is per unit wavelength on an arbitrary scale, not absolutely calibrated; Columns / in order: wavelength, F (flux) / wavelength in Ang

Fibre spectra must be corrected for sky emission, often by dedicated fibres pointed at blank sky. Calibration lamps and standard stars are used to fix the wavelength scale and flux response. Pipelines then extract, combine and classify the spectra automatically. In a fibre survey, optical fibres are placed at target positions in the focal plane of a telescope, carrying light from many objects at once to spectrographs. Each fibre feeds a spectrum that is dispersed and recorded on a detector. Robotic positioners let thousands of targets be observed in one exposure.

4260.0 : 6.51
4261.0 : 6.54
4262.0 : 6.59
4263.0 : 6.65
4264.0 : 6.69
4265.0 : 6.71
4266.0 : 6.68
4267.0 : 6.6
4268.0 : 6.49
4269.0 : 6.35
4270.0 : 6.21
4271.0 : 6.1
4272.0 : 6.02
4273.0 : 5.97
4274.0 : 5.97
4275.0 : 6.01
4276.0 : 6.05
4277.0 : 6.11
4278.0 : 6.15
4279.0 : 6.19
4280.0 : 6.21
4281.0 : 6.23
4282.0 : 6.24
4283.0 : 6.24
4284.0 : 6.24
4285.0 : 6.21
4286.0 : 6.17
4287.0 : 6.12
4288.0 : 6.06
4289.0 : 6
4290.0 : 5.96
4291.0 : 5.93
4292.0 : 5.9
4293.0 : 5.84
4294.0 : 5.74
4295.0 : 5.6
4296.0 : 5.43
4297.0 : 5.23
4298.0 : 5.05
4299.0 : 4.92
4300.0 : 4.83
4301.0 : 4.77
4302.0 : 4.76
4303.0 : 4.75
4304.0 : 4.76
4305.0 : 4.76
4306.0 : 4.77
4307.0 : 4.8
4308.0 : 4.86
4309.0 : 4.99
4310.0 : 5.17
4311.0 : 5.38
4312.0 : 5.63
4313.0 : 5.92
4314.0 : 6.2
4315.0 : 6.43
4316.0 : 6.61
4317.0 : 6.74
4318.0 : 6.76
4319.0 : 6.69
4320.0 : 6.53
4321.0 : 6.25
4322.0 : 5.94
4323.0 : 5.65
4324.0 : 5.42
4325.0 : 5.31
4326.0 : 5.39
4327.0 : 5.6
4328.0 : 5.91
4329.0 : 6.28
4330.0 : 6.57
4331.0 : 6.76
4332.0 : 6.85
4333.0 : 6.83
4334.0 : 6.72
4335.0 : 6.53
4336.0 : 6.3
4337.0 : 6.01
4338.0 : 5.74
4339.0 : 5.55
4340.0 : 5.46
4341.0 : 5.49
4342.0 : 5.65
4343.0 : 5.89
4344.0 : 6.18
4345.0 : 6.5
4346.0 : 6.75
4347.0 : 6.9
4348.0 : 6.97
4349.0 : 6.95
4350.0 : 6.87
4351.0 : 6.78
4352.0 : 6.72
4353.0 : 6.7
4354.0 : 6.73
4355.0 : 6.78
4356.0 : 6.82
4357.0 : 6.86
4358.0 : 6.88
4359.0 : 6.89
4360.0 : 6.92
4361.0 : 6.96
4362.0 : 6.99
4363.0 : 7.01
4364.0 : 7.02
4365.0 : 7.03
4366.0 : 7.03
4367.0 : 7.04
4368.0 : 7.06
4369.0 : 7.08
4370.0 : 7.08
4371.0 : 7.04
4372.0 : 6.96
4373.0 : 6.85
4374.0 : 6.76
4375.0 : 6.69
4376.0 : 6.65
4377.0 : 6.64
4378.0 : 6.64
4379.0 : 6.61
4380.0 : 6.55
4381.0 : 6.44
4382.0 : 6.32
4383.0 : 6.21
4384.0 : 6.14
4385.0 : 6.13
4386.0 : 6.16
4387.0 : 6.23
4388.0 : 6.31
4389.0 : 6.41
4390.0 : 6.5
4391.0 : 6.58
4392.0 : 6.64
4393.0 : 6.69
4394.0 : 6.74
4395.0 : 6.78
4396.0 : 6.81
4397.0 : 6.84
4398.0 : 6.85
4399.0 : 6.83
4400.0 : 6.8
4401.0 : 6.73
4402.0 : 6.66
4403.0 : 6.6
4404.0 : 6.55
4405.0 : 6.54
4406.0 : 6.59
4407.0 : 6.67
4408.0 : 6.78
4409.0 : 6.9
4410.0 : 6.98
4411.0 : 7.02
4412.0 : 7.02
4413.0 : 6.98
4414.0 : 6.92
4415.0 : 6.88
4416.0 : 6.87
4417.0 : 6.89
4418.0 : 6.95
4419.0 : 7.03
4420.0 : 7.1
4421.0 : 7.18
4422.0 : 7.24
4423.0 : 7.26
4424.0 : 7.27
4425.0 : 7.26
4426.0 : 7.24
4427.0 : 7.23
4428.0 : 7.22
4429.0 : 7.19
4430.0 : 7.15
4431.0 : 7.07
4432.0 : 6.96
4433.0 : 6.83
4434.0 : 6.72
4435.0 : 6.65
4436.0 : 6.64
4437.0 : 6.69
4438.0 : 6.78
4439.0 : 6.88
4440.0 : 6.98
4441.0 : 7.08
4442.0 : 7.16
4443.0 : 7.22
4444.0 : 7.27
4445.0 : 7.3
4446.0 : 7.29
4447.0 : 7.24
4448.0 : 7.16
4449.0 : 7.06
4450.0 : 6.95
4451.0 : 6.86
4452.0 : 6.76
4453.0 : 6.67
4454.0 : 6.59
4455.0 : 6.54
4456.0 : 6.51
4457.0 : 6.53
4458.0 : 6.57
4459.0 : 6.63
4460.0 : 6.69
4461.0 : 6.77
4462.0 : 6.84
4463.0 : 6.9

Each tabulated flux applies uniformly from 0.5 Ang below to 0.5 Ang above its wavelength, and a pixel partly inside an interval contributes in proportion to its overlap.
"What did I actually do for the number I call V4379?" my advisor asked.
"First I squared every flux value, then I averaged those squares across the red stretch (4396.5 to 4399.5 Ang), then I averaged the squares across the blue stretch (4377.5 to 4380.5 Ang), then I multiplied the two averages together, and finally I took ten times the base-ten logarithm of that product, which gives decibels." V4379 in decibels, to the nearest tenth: 33.1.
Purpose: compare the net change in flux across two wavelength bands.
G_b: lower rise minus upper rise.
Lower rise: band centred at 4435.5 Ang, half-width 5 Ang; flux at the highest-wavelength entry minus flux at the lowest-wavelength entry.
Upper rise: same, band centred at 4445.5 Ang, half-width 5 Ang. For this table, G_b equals 0.0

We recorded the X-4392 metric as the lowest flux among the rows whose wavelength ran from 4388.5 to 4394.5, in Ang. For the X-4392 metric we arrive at 6.41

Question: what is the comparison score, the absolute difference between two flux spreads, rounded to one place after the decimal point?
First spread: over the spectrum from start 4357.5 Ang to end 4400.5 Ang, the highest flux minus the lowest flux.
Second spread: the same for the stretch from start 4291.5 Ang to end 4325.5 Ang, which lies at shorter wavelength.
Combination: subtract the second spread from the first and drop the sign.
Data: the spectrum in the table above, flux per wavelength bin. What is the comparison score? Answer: 1.1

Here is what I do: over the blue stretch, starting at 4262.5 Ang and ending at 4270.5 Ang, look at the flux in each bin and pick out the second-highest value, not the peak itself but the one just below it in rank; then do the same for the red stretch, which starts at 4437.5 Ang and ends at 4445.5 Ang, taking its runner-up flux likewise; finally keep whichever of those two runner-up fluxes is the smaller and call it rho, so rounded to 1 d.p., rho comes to 6.7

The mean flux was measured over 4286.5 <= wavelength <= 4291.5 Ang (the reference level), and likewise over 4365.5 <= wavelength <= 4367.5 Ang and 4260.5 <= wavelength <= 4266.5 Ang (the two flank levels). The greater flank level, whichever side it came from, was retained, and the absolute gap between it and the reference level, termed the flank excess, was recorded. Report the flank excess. 1.0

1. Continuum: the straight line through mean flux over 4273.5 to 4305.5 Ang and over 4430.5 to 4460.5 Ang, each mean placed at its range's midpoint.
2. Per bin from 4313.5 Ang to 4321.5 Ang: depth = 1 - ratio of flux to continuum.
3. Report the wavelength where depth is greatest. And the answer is 4321.0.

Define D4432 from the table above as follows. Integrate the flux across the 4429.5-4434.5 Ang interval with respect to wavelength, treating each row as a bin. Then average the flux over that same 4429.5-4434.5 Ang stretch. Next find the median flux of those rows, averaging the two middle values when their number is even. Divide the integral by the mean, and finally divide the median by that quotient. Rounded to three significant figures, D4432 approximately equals 1.39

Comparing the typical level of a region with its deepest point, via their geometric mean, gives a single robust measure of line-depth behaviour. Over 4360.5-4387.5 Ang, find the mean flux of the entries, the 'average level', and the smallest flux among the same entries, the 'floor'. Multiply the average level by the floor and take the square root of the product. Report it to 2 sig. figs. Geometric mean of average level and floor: 6.4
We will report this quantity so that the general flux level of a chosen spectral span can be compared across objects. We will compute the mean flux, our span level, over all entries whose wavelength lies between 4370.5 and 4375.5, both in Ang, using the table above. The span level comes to 6.9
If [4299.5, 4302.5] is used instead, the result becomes 4.8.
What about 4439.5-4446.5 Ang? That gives 7.2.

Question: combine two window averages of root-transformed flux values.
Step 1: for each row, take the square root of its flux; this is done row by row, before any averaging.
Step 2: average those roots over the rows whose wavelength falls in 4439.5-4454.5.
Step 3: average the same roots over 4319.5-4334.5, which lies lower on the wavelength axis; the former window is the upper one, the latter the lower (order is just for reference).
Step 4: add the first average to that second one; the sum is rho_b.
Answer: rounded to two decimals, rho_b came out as 5.13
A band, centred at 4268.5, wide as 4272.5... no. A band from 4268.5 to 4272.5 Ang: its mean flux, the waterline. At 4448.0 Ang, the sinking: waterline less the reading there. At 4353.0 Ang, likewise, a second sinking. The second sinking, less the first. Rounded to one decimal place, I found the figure 0.5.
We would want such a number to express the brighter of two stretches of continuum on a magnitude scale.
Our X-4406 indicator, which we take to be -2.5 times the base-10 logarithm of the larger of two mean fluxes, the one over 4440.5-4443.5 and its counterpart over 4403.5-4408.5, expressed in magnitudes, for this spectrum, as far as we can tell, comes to -2.14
